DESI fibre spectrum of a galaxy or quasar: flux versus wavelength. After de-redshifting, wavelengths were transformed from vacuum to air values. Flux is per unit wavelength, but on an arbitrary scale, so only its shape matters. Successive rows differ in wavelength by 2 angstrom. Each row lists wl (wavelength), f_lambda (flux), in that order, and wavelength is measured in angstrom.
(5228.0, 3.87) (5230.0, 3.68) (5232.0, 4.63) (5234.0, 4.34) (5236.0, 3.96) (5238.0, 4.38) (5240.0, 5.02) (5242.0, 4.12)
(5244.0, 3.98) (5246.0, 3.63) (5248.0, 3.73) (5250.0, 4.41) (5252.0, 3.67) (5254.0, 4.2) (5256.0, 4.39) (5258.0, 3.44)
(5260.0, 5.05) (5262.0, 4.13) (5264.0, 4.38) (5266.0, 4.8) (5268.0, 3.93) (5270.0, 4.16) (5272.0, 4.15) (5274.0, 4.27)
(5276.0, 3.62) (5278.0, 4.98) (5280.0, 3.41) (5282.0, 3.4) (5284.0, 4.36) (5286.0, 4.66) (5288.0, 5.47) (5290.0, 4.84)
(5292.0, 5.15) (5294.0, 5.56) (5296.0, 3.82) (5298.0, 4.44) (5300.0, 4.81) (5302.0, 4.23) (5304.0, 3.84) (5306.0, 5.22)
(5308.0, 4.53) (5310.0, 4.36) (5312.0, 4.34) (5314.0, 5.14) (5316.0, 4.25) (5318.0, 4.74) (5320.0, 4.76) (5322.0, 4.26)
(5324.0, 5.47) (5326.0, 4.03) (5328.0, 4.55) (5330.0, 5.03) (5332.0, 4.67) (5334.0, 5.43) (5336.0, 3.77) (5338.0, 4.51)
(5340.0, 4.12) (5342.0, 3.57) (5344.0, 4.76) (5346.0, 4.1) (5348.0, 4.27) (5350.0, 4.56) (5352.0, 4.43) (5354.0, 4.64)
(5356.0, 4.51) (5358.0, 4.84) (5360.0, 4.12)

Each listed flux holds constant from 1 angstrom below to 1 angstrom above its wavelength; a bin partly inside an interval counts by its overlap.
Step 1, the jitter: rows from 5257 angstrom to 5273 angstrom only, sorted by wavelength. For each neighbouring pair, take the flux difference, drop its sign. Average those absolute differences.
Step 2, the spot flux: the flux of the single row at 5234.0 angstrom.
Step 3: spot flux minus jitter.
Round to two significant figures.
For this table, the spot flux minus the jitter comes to 3.7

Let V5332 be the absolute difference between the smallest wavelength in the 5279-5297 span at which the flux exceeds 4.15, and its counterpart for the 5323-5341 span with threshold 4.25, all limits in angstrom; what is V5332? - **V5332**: 40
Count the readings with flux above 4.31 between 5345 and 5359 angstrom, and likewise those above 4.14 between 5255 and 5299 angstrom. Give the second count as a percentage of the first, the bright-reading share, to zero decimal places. 300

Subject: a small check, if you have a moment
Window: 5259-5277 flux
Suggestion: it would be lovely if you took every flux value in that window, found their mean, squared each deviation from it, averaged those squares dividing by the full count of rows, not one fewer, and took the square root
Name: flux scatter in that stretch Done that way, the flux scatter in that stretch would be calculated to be 0.41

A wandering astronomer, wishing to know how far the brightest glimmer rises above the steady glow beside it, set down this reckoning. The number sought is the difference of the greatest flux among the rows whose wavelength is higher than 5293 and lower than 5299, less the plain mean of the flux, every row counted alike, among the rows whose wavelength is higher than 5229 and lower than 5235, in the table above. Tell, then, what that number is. 1.3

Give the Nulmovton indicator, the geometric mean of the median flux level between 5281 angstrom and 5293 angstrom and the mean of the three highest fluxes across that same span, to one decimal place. 4.9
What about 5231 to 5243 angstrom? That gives 4.5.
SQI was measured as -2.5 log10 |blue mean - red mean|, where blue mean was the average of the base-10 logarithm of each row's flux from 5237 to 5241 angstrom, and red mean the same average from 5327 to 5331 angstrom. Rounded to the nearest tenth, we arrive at 5.2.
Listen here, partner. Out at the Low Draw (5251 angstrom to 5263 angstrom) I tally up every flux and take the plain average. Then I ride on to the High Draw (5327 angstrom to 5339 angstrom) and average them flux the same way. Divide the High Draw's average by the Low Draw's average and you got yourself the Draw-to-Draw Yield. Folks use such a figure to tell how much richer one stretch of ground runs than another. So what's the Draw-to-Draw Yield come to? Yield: 1.12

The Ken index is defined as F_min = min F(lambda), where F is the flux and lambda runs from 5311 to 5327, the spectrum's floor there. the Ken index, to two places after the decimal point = 4.03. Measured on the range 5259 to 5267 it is 4.13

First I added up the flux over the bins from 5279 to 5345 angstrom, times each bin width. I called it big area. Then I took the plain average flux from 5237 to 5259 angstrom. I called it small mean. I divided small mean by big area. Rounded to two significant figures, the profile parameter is 0.014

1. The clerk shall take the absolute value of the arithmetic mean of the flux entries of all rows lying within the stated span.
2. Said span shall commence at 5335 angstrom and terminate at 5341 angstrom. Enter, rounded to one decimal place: 4.1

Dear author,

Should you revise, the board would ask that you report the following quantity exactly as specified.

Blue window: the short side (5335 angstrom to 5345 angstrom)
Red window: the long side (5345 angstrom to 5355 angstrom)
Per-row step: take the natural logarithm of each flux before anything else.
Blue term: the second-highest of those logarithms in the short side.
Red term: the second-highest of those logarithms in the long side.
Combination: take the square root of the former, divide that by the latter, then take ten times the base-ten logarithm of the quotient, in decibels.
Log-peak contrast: -0.92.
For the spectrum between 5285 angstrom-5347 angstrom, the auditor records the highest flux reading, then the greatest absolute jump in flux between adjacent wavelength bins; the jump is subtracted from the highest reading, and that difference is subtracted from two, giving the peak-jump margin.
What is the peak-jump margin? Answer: -1.82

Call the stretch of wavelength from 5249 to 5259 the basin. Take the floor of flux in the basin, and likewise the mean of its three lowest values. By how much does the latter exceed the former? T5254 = 0.3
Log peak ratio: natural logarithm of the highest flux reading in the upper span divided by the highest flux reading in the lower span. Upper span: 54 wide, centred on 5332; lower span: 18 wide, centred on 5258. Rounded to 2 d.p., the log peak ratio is 0.08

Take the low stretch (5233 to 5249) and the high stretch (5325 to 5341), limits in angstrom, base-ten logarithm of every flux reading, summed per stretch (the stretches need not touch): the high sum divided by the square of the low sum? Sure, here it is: 0.215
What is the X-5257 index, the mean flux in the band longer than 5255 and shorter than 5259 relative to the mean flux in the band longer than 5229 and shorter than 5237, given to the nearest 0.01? 0.94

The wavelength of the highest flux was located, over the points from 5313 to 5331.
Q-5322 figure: 5324.0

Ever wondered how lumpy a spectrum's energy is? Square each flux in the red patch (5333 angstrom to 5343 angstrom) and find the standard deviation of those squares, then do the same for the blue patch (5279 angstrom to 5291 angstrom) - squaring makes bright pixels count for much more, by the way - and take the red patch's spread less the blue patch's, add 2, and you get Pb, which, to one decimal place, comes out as 1.5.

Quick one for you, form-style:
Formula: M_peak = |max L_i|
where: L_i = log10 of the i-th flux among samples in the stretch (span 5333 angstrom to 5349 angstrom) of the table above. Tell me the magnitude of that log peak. 0.735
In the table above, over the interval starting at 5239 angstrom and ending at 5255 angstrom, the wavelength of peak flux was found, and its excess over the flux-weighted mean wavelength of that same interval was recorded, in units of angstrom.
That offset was -6.8 angstrom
